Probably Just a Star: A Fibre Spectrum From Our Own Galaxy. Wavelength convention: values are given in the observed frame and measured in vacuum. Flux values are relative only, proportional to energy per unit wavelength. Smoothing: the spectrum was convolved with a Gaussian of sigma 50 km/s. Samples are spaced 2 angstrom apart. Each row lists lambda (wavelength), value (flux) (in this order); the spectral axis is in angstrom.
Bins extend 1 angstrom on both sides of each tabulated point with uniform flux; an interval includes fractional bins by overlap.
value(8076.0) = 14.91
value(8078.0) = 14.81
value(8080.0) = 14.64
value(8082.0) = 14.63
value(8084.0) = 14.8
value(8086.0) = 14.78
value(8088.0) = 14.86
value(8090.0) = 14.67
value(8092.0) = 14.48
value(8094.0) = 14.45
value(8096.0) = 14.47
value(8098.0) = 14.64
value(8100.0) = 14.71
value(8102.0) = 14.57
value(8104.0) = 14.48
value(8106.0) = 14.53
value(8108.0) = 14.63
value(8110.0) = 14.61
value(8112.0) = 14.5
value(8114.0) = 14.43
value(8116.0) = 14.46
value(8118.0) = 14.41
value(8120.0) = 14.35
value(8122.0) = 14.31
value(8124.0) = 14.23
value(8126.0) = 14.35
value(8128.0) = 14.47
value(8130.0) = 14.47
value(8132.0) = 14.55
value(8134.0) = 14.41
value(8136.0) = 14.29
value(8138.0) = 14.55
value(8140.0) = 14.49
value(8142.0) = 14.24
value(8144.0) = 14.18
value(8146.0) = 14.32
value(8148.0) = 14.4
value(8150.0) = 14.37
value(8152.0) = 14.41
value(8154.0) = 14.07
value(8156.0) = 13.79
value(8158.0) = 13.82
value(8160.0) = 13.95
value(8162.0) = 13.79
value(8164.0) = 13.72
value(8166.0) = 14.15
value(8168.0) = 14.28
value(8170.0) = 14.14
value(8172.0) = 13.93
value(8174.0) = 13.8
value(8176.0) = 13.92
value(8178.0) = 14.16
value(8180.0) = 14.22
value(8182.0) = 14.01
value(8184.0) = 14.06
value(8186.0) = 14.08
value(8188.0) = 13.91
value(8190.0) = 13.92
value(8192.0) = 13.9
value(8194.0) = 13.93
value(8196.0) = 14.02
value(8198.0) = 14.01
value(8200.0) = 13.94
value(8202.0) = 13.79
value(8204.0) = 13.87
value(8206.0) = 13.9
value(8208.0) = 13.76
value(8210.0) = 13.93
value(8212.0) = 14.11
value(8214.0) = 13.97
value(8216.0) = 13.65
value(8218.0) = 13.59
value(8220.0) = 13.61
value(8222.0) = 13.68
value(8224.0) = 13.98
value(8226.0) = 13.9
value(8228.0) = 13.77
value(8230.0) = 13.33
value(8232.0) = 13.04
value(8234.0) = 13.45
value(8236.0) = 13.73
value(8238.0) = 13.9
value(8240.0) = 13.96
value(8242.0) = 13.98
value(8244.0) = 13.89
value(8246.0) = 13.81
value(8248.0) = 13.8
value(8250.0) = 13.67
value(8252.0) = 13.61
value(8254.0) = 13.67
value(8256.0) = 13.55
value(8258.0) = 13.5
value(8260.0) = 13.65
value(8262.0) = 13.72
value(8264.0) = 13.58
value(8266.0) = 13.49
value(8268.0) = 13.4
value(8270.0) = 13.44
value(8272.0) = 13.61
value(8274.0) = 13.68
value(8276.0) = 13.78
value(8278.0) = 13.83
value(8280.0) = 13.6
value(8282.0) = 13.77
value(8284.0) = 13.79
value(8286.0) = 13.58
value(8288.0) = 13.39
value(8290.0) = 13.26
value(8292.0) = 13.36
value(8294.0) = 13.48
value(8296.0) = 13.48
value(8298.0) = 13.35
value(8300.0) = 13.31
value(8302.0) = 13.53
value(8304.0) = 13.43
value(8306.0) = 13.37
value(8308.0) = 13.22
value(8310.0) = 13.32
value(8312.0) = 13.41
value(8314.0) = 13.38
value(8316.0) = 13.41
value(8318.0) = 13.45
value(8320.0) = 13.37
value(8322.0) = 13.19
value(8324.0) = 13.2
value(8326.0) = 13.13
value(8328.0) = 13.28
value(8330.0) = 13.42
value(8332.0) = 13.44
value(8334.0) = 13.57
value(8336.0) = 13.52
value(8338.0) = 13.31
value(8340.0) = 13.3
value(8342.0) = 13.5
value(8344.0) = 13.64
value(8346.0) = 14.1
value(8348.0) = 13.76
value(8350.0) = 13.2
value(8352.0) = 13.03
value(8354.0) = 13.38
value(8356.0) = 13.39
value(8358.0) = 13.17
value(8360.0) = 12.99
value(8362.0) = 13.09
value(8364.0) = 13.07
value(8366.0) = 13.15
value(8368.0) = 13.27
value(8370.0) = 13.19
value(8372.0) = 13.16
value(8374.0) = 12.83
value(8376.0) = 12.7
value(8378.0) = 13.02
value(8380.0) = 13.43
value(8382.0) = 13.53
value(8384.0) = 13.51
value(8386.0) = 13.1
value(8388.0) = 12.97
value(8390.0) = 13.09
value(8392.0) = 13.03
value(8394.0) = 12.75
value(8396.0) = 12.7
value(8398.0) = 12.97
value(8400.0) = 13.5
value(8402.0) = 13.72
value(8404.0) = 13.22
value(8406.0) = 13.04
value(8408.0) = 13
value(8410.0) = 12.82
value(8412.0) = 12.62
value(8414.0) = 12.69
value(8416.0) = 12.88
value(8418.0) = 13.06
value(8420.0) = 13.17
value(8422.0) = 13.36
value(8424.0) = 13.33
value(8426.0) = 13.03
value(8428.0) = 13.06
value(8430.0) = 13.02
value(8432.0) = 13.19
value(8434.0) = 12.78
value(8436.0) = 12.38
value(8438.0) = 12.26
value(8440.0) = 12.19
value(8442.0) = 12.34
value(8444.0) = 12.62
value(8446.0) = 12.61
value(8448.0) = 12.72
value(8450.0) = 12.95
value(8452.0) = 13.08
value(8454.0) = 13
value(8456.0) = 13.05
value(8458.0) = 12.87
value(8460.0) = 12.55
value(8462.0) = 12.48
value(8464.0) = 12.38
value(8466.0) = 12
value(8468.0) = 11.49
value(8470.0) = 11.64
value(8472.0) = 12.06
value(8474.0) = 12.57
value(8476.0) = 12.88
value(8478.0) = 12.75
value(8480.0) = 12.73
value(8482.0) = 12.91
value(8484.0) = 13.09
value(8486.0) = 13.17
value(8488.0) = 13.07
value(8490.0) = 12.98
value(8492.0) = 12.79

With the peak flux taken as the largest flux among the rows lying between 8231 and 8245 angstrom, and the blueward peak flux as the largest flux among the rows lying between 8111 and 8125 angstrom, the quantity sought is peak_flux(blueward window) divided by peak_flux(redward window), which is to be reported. 1.04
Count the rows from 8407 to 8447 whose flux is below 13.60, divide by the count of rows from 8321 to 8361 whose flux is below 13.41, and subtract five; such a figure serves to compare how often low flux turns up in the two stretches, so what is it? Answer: -3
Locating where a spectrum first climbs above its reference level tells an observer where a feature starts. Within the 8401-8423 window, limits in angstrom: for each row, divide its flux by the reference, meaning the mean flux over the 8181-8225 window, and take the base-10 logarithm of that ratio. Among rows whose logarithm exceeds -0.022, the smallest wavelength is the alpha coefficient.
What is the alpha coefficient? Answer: 8402.0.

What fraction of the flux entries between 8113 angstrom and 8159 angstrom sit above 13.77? 1.00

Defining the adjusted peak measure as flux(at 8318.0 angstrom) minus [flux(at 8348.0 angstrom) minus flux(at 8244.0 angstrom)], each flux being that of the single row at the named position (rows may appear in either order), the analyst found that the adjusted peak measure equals 13.6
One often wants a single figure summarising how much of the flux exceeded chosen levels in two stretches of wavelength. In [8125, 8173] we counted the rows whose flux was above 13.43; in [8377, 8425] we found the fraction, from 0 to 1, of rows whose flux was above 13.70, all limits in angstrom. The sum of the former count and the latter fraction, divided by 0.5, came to 48.1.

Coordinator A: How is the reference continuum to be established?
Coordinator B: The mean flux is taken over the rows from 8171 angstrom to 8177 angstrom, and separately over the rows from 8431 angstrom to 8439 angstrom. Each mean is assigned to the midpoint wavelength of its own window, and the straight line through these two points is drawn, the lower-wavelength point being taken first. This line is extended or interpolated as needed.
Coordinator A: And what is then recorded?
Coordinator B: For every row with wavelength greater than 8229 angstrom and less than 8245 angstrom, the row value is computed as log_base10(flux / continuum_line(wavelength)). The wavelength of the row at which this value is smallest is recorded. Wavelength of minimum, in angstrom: 8232.0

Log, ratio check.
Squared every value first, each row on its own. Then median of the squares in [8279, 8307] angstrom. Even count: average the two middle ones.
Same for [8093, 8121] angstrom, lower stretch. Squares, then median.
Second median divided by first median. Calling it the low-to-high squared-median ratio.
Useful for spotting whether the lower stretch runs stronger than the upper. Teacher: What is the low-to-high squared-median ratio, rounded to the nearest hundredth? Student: 1.16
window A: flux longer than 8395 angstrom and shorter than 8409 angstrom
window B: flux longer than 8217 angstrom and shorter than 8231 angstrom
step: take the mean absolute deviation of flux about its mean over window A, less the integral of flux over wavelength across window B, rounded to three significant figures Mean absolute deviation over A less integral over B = -191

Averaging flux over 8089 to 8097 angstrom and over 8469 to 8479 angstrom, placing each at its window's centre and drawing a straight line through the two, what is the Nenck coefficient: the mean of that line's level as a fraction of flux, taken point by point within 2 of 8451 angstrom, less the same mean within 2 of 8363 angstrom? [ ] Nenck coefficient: -0.033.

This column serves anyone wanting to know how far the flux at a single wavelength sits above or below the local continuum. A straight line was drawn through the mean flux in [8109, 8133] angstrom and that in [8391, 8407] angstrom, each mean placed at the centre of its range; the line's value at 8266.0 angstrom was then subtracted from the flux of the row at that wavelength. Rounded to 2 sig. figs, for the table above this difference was -0.25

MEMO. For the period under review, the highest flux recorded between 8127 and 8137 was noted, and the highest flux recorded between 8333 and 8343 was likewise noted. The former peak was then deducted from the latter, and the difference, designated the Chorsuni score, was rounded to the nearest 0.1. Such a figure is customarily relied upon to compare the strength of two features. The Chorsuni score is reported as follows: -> -1.0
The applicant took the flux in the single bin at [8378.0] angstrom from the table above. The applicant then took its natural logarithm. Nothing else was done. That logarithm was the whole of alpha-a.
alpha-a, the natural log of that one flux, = 2.57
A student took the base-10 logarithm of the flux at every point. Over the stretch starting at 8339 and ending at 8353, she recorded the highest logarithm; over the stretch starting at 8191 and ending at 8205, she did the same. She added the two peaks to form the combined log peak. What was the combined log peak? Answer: 2.30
